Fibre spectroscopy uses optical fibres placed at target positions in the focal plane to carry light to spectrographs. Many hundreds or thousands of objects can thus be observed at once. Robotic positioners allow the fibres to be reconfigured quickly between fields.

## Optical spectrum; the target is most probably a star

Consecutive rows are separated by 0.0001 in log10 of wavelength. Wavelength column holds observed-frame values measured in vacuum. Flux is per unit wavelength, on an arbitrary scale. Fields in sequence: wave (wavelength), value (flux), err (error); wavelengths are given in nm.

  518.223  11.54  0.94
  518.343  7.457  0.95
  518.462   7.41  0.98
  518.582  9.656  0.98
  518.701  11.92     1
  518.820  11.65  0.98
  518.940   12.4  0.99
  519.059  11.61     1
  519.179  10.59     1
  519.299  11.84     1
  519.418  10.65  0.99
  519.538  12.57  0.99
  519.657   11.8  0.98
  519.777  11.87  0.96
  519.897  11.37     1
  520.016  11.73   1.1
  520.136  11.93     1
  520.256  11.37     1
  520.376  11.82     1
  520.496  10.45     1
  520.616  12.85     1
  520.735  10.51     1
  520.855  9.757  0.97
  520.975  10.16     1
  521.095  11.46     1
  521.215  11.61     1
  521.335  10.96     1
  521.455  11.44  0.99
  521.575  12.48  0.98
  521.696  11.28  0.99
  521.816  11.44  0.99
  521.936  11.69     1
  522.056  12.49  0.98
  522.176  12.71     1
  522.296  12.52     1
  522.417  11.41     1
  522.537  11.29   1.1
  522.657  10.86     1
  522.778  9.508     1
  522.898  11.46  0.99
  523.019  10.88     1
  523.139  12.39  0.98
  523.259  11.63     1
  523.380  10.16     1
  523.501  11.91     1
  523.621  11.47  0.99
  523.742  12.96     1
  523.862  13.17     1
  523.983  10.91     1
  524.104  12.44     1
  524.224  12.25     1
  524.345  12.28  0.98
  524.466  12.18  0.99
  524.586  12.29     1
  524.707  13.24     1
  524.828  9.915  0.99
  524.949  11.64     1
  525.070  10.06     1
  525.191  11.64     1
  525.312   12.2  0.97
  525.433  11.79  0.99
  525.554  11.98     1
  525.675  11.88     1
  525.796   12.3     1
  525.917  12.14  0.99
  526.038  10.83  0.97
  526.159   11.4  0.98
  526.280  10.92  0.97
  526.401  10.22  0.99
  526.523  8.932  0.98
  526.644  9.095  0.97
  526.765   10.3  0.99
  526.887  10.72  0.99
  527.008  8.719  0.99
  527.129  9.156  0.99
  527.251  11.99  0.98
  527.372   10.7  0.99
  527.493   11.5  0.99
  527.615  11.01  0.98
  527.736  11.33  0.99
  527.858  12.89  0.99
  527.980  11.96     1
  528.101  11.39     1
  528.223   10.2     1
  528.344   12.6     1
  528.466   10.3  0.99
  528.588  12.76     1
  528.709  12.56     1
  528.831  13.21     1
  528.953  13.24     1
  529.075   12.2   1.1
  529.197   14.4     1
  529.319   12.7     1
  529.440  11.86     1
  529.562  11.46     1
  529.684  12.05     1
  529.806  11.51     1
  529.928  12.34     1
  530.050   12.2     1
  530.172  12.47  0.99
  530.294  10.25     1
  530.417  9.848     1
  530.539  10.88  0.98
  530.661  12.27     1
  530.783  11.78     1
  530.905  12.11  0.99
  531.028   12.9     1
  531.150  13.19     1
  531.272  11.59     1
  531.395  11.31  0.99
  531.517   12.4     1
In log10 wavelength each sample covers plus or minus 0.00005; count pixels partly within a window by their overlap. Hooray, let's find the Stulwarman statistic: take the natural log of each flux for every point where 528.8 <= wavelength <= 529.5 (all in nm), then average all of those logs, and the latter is 2.558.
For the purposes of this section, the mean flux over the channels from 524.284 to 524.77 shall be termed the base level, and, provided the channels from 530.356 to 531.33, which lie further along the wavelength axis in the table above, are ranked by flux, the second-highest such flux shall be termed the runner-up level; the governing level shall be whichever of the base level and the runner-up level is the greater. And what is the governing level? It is 12.9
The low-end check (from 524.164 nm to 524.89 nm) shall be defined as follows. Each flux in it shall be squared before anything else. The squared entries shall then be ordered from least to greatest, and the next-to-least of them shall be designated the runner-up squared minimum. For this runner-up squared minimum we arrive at 148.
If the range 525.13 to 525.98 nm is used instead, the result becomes 139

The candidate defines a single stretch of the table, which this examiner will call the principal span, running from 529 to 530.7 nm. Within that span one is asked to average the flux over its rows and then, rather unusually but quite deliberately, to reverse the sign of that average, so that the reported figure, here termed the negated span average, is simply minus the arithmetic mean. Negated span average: -11.9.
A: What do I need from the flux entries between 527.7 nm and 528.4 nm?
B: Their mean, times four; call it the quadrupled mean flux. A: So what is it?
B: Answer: 46.9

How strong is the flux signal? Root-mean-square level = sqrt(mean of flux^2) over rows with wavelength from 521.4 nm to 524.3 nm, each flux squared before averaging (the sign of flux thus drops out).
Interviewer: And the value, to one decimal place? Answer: 11.7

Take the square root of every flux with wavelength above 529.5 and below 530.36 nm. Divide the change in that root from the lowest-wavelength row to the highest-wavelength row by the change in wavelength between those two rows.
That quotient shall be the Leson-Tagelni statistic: -0.25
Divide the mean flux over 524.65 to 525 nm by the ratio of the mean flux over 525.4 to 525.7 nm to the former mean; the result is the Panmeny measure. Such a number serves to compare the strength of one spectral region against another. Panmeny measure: 11.3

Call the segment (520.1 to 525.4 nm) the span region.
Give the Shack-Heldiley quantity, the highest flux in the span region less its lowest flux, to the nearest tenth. 3.7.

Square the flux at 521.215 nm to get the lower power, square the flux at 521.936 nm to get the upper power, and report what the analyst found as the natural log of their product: 9.82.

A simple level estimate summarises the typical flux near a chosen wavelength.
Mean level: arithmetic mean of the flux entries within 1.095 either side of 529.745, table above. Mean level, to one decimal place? 12.1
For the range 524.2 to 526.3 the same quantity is 11.7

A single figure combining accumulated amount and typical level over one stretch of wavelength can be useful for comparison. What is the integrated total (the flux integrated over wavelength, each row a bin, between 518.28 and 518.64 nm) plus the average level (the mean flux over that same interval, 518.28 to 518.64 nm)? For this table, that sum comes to 11.1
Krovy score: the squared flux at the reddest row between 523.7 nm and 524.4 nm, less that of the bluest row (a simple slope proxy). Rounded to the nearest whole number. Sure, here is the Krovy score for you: -17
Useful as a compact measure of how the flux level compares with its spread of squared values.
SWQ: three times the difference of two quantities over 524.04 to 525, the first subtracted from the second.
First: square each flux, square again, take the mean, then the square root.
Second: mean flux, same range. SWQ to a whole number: -405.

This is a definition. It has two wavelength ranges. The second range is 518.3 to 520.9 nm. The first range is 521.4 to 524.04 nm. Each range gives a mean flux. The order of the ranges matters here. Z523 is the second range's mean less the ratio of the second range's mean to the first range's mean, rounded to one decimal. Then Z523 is 10.1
